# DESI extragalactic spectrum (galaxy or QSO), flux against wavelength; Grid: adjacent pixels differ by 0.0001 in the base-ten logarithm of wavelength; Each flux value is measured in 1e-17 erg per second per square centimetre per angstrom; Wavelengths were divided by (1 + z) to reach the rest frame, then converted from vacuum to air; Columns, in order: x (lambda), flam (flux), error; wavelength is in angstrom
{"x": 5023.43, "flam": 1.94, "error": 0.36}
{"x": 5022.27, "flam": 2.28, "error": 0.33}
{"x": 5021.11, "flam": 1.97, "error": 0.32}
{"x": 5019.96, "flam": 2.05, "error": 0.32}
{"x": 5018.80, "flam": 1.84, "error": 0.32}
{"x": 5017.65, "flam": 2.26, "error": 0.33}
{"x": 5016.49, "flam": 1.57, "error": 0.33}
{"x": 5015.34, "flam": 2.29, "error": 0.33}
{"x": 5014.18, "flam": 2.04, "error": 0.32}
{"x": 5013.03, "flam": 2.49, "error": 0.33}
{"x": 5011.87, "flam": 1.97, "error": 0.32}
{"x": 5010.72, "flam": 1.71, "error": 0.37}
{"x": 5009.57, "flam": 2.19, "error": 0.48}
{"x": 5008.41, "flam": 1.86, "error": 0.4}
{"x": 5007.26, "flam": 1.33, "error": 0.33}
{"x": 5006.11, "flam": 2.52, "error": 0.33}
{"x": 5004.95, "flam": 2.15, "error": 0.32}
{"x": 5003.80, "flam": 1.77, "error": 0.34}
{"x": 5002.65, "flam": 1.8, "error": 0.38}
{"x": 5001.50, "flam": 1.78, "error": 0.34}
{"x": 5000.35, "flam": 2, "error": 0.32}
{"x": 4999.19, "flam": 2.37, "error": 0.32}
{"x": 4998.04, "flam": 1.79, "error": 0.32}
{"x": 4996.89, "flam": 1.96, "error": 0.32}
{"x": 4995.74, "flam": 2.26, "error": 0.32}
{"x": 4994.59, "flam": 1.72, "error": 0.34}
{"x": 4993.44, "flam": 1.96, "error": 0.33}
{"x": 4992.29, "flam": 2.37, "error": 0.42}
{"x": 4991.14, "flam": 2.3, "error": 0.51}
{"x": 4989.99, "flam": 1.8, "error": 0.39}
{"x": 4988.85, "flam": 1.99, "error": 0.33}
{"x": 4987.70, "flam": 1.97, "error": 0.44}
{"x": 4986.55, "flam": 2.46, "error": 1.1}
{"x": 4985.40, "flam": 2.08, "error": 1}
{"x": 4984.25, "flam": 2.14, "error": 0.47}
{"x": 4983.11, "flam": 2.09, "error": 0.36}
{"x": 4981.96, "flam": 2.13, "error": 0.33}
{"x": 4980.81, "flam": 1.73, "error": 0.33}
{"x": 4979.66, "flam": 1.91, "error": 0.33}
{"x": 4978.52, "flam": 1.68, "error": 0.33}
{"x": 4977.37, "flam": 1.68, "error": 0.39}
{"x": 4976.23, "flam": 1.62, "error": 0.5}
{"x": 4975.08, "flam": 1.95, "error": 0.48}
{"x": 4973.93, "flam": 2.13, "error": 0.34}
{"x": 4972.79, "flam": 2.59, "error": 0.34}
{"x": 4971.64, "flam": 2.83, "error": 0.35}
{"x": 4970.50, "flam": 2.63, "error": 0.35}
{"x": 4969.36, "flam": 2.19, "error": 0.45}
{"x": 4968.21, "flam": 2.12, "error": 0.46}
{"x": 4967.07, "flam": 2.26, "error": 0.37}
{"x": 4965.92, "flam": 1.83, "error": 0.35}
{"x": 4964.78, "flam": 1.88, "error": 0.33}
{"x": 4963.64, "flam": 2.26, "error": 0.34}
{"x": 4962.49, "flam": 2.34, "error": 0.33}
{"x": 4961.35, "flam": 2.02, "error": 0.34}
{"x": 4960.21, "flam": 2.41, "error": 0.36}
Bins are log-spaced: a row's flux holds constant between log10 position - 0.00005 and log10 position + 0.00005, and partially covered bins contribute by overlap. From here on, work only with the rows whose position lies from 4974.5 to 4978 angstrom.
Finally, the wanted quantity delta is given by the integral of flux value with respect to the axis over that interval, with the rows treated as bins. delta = 6.11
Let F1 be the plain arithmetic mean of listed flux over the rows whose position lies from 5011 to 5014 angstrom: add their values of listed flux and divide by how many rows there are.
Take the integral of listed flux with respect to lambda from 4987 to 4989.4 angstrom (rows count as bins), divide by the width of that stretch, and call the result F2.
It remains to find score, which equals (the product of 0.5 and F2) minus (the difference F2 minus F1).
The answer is 1.2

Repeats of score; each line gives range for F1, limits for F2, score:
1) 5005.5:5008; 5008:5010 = 0.9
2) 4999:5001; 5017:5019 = 1.1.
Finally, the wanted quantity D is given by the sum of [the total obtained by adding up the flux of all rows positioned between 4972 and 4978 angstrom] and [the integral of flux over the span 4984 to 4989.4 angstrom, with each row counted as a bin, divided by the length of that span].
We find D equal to 12.1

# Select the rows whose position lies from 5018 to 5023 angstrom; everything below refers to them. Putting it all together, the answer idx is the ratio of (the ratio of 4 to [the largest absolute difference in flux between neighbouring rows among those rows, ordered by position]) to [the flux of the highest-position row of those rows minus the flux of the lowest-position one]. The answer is 29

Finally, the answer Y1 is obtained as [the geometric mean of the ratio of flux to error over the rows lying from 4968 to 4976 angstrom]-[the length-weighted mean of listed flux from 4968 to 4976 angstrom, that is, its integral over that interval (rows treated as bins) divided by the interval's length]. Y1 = 3.6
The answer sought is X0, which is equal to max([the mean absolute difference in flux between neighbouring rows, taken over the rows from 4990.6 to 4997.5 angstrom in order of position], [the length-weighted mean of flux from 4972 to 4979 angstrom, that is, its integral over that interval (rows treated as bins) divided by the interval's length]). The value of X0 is 1.97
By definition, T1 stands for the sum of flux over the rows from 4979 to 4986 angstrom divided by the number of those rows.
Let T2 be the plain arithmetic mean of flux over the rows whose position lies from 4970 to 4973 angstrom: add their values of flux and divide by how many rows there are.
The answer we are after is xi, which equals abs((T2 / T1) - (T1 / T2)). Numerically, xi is 0.58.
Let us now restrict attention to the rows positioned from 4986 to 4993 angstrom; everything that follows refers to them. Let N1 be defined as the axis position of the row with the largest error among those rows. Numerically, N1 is 4986.55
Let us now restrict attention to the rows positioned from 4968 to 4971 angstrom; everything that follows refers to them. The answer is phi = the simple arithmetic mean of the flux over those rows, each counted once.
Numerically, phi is 2.31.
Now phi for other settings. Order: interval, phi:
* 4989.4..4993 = 2.16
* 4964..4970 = 2.06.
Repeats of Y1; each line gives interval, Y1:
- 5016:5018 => 3.8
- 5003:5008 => 3.8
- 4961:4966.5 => 4.0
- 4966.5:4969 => 3.1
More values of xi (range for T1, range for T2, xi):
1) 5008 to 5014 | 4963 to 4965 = 0.03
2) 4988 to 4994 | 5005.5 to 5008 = 0.16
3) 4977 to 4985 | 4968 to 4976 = 0.42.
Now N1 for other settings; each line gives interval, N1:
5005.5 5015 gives 5009.57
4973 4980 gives 4976.23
